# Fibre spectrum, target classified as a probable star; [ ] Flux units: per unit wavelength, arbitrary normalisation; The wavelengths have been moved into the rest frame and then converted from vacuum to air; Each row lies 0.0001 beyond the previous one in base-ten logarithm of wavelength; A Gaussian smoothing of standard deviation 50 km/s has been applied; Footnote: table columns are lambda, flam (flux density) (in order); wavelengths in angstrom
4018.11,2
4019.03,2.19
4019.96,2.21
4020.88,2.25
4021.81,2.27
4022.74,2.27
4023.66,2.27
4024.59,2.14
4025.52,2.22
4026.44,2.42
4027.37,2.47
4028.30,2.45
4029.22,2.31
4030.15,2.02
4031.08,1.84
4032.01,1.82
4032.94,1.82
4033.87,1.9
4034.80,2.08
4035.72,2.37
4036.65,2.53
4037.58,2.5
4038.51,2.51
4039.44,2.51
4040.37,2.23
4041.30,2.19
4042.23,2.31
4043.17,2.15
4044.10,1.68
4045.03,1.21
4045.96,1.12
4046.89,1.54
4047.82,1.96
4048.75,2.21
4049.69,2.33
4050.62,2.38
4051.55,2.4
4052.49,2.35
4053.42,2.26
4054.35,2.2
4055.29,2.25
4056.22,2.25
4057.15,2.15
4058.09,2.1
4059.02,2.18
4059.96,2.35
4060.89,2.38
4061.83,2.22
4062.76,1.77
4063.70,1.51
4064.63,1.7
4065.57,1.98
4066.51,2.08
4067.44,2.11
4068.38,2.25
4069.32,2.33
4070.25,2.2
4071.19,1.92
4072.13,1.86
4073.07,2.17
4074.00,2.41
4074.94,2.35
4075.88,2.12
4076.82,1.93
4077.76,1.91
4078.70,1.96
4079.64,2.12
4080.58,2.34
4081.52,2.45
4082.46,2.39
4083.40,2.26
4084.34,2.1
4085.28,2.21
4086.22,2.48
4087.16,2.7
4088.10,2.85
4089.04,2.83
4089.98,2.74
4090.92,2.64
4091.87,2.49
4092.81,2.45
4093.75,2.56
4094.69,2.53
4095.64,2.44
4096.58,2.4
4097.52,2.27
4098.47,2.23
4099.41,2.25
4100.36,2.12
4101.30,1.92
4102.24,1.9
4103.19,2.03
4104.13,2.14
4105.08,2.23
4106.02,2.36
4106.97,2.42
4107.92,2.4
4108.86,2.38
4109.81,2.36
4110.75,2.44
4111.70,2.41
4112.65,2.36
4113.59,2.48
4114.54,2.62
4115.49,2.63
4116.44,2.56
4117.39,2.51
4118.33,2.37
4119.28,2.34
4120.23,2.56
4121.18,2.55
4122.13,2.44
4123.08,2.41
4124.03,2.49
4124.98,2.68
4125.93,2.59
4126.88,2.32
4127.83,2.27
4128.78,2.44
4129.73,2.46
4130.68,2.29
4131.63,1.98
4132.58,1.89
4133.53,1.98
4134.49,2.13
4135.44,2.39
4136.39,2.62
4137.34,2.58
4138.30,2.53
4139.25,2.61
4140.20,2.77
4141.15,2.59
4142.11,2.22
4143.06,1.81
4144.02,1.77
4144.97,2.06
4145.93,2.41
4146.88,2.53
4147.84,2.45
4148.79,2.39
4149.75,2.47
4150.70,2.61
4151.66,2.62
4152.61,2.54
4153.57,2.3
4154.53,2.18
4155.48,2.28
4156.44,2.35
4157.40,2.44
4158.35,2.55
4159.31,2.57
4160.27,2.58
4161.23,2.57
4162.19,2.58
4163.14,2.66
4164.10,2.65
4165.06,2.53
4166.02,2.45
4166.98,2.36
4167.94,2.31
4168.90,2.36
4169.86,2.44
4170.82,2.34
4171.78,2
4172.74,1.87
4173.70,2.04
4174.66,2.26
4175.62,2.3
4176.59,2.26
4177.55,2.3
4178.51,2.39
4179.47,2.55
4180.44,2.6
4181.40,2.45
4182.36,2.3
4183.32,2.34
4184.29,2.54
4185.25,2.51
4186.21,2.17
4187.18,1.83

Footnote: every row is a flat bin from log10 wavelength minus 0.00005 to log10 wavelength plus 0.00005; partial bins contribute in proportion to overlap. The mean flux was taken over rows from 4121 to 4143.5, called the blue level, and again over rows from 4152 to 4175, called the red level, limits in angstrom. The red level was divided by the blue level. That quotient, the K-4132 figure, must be 1.00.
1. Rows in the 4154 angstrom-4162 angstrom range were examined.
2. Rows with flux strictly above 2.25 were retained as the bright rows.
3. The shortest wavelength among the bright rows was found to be 4155.48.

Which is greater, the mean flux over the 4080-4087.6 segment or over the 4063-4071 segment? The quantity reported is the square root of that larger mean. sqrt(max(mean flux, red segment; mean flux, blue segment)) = 1.54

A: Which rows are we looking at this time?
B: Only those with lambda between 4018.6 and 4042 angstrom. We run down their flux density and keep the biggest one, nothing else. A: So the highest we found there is 2.53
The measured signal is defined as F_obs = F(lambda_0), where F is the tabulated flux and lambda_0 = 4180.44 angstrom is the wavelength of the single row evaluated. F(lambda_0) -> 2.6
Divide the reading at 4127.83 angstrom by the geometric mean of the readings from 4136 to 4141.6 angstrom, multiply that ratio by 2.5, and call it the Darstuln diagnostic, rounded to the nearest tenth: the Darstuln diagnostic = 2.2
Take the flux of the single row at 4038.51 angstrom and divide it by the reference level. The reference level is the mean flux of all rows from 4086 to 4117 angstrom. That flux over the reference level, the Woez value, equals 1.04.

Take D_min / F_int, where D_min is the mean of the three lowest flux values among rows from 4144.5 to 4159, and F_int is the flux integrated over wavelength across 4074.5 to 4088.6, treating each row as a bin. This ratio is 0.068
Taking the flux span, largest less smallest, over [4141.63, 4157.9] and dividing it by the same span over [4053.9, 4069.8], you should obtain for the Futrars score 0.98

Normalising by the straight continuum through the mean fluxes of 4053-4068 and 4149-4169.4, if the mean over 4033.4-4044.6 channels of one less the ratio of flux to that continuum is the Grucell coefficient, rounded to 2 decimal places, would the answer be -0.12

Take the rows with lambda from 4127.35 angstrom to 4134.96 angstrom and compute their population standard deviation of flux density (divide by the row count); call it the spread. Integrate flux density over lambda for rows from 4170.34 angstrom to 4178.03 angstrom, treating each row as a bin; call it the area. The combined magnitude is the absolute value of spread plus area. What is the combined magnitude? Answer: 16.9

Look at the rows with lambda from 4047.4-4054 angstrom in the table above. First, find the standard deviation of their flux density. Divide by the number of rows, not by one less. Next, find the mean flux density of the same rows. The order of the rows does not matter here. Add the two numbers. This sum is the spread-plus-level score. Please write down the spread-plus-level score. 2.41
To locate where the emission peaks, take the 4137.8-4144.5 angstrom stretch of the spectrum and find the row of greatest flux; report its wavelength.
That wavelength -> 4140.20 angstrom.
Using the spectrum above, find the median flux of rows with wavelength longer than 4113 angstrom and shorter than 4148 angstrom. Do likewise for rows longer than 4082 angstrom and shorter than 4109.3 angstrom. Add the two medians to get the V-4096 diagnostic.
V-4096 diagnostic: 4.8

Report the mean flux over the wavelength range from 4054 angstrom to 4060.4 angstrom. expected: 2.21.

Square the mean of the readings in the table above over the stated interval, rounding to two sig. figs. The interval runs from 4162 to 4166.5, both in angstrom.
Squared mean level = 6.6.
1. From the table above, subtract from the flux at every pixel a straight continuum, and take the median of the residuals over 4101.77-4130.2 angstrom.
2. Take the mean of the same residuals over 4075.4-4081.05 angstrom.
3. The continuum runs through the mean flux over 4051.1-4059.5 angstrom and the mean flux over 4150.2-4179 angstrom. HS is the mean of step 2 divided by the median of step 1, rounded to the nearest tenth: -2.1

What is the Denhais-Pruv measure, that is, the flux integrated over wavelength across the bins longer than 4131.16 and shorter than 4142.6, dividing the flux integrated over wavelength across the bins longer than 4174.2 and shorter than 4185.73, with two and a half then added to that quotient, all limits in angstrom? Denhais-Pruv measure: 3.53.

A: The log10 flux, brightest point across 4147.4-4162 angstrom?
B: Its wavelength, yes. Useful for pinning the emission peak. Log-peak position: 4151.66 angstrom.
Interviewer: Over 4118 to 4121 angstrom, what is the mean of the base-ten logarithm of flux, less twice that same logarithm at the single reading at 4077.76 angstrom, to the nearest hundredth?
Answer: -0.18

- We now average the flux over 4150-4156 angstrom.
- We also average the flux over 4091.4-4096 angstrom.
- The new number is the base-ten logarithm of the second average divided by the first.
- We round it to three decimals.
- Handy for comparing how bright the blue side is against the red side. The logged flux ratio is 0.013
